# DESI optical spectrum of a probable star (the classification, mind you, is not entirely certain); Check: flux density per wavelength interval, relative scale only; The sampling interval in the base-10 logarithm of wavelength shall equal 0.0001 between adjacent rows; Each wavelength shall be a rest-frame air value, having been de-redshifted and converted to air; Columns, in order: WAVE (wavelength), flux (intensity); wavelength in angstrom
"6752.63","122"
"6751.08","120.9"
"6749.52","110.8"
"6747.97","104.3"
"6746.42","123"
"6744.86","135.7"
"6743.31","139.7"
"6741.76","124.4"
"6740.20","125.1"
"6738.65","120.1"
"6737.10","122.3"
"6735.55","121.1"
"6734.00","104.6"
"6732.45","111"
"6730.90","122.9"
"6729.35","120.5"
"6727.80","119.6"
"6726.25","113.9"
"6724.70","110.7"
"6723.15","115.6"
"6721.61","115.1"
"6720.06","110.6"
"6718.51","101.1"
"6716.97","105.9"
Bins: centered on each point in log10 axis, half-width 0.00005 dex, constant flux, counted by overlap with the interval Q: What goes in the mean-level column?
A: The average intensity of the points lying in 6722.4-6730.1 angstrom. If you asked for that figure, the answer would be 116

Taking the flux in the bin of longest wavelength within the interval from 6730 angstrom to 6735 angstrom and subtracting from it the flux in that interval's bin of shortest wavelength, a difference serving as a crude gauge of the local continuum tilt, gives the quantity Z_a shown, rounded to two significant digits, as -18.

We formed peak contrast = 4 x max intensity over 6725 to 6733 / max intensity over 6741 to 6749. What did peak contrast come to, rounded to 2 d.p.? 3.52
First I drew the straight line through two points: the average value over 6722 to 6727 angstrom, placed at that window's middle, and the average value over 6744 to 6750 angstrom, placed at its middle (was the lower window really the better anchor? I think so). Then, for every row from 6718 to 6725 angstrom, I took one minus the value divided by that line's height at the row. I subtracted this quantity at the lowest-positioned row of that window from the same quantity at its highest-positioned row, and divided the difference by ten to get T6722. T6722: -0.007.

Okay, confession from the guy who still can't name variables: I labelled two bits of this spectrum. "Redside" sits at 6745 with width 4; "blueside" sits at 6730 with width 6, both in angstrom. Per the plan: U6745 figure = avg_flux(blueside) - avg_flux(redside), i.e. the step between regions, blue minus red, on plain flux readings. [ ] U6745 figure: -14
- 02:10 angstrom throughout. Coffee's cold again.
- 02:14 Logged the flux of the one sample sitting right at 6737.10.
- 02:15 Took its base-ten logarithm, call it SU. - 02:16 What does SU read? 2.09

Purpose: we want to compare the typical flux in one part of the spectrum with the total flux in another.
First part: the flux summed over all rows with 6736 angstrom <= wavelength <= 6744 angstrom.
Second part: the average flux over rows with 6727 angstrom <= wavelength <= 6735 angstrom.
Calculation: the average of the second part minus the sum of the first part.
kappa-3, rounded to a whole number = -516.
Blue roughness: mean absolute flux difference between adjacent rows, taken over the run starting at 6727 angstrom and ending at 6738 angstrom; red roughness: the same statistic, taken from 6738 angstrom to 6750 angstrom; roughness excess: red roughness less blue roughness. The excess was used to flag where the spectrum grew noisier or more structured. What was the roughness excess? 2.4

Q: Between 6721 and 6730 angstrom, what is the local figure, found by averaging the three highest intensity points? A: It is 119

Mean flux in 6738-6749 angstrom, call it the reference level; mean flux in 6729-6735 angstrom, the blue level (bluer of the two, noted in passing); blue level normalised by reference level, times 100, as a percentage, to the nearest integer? 92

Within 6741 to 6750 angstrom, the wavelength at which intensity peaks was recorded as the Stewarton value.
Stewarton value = 6743.31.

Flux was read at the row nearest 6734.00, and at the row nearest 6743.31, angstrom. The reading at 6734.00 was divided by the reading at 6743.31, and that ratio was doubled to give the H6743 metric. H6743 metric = 1.50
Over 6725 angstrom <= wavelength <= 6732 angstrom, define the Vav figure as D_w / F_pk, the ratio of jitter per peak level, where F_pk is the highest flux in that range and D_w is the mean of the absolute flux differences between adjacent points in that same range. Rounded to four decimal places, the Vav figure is 0.0244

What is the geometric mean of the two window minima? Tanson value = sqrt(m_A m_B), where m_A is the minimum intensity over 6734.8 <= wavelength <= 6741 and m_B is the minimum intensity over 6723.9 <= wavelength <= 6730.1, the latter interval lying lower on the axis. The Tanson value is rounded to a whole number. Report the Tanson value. 115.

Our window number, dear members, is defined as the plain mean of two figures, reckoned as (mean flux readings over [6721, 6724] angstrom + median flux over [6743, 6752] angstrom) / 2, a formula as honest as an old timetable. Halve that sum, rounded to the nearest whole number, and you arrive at 119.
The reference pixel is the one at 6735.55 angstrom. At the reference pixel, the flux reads 121.1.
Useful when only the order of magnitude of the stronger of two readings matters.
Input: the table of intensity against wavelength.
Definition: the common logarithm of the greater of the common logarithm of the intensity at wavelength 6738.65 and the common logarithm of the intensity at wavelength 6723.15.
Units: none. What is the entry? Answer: 0.318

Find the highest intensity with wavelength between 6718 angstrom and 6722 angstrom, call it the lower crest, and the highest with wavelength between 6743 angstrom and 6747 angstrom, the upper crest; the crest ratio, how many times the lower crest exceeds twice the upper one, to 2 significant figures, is 0.41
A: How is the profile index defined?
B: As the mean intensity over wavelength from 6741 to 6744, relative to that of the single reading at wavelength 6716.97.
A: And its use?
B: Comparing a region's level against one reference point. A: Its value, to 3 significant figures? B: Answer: 1.25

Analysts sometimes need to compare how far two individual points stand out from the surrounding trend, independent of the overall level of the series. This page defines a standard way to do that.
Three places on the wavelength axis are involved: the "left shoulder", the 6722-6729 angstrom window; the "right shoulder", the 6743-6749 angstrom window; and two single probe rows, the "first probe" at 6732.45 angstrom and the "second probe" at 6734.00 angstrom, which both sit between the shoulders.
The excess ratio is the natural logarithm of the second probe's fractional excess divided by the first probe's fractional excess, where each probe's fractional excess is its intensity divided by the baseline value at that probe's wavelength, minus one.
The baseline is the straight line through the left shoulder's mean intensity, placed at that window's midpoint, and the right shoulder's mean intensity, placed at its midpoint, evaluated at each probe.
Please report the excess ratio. 0.7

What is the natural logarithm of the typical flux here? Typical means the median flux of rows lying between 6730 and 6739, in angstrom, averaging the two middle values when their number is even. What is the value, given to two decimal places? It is 4.79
